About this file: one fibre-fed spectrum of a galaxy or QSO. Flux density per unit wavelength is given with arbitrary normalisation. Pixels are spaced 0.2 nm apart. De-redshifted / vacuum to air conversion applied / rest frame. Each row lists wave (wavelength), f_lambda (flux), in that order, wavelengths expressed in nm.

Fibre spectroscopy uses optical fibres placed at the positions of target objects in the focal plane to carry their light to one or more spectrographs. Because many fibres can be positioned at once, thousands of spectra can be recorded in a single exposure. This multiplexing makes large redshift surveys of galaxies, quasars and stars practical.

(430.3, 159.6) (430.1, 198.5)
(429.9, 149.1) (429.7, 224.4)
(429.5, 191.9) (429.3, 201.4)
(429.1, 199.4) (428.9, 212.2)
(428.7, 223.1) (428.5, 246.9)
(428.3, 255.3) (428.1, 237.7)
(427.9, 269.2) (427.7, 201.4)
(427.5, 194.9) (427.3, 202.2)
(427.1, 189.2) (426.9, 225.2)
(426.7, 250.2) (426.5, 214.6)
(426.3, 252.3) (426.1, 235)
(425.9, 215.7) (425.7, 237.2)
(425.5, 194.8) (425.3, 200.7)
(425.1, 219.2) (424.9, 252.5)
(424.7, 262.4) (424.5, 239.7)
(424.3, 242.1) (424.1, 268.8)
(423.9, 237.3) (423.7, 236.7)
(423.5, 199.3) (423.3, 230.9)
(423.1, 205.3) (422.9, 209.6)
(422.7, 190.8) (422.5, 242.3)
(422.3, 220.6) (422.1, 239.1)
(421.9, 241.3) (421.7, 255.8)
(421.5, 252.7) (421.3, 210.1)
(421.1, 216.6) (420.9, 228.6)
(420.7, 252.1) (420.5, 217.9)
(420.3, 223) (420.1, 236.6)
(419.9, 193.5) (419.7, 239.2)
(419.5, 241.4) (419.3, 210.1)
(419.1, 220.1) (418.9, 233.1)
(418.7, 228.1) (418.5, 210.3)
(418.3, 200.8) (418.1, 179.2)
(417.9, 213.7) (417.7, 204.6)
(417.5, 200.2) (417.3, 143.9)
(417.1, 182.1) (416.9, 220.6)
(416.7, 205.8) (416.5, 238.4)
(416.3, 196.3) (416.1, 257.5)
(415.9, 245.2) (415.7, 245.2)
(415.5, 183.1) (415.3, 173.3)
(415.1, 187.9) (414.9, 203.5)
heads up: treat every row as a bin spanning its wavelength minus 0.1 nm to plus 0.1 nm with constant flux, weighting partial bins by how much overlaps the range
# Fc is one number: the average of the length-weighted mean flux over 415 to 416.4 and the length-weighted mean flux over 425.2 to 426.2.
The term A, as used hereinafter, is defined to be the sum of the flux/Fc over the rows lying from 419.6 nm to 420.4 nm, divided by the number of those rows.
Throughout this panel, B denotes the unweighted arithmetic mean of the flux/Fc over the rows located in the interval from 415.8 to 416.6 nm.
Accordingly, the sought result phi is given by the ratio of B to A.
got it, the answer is 1.05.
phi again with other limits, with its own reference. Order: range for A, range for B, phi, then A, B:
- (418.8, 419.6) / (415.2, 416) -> 0.94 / 1.05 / 0.99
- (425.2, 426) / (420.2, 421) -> 1.09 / 0.99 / 1.07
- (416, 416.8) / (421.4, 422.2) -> 1.10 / 1.05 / 1.15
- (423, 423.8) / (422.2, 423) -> 0.99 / 1.02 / 1.01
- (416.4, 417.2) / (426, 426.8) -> 1.12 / 0.99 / 1.11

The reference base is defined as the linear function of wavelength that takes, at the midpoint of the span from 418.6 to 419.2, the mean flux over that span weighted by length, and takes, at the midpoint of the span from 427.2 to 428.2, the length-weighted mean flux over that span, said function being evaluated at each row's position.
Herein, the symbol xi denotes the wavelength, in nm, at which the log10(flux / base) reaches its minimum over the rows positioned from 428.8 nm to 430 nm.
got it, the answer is 429.9 nm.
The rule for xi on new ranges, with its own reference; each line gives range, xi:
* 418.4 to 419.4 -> 418.5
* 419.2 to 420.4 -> 419.9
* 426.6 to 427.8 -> 427.1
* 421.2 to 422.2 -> 421.3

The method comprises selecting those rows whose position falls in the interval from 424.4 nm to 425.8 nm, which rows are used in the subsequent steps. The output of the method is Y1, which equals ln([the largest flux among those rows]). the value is 5.57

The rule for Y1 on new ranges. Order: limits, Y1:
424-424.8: 5.59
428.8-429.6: 5.36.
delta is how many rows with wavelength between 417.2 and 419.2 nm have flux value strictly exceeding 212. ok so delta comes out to 4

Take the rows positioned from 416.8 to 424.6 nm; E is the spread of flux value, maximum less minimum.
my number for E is 125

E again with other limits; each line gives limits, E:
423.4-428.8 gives 80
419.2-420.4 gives 48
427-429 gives 80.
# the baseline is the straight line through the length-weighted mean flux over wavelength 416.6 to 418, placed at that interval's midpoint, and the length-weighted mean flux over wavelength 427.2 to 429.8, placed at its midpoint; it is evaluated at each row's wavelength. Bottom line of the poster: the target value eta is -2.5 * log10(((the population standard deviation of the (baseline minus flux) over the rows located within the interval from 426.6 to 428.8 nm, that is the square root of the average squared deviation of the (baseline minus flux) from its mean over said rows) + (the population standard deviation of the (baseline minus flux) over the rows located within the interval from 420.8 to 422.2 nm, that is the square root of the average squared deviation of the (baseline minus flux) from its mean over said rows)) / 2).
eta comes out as -3.28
